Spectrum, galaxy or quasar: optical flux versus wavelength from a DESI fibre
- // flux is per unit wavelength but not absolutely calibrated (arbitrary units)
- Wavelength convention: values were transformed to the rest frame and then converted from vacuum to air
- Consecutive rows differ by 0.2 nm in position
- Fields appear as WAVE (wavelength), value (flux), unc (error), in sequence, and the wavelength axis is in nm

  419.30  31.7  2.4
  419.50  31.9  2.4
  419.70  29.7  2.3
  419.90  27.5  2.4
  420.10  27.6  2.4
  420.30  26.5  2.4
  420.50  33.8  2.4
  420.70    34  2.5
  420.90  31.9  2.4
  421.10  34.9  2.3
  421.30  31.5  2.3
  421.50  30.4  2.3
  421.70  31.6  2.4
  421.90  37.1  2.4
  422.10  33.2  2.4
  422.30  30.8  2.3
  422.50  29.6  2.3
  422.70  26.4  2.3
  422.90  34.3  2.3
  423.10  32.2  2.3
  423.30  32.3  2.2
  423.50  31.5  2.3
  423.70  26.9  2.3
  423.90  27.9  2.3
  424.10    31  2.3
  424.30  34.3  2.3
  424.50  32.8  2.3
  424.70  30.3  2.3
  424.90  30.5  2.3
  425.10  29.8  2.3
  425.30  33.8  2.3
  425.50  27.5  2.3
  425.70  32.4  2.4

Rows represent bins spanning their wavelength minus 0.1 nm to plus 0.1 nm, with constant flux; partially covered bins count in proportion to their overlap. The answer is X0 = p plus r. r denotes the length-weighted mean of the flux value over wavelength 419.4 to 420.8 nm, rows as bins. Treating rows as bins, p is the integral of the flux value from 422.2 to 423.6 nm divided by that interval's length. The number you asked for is 61.2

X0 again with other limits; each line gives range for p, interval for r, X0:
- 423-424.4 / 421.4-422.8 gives 62.2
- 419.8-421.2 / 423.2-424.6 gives 61.8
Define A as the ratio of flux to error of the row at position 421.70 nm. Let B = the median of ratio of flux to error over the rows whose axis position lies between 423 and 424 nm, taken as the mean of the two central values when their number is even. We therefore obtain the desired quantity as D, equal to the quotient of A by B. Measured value 0.96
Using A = 13.2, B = 13.7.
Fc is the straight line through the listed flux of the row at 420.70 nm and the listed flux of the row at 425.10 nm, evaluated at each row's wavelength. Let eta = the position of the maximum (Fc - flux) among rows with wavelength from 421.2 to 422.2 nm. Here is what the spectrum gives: 421.50 nm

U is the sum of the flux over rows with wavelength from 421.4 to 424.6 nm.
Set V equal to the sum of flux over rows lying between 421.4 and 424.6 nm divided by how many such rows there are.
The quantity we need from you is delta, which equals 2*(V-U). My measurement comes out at -942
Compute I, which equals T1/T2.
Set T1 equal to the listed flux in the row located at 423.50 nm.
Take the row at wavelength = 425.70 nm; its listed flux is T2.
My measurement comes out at 0.97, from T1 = 31.5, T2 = 32.4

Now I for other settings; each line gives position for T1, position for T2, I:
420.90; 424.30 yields 0.93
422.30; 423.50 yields 0.98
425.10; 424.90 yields 0.98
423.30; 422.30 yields 1.05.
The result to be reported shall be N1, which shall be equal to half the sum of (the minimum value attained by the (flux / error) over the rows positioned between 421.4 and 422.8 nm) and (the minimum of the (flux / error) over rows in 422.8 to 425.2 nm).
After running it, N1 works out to 11.6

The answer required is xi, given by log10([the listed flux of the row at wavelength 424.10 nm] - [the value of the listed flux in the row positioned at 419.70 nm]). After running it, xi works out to 0.11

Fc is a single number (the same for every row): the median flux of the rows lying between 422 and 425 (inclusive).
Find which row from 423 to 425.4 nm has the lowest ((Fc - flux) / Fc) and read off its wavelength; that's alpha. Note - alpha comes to 424.30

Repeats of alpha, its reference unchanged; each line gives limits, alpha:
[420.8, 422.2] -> 421.90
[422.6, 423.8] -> 422.90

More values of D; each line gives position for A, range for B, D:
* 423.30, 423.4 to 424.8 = 1.09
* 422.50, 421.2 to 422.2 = 0.94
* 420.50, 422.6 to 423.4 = 0.98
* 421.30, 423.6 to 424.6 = 1.02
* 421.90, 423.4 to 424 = 1.27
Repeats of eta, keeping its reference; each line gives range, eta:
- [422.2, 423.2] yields 422.70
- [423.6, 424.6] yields 423.70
